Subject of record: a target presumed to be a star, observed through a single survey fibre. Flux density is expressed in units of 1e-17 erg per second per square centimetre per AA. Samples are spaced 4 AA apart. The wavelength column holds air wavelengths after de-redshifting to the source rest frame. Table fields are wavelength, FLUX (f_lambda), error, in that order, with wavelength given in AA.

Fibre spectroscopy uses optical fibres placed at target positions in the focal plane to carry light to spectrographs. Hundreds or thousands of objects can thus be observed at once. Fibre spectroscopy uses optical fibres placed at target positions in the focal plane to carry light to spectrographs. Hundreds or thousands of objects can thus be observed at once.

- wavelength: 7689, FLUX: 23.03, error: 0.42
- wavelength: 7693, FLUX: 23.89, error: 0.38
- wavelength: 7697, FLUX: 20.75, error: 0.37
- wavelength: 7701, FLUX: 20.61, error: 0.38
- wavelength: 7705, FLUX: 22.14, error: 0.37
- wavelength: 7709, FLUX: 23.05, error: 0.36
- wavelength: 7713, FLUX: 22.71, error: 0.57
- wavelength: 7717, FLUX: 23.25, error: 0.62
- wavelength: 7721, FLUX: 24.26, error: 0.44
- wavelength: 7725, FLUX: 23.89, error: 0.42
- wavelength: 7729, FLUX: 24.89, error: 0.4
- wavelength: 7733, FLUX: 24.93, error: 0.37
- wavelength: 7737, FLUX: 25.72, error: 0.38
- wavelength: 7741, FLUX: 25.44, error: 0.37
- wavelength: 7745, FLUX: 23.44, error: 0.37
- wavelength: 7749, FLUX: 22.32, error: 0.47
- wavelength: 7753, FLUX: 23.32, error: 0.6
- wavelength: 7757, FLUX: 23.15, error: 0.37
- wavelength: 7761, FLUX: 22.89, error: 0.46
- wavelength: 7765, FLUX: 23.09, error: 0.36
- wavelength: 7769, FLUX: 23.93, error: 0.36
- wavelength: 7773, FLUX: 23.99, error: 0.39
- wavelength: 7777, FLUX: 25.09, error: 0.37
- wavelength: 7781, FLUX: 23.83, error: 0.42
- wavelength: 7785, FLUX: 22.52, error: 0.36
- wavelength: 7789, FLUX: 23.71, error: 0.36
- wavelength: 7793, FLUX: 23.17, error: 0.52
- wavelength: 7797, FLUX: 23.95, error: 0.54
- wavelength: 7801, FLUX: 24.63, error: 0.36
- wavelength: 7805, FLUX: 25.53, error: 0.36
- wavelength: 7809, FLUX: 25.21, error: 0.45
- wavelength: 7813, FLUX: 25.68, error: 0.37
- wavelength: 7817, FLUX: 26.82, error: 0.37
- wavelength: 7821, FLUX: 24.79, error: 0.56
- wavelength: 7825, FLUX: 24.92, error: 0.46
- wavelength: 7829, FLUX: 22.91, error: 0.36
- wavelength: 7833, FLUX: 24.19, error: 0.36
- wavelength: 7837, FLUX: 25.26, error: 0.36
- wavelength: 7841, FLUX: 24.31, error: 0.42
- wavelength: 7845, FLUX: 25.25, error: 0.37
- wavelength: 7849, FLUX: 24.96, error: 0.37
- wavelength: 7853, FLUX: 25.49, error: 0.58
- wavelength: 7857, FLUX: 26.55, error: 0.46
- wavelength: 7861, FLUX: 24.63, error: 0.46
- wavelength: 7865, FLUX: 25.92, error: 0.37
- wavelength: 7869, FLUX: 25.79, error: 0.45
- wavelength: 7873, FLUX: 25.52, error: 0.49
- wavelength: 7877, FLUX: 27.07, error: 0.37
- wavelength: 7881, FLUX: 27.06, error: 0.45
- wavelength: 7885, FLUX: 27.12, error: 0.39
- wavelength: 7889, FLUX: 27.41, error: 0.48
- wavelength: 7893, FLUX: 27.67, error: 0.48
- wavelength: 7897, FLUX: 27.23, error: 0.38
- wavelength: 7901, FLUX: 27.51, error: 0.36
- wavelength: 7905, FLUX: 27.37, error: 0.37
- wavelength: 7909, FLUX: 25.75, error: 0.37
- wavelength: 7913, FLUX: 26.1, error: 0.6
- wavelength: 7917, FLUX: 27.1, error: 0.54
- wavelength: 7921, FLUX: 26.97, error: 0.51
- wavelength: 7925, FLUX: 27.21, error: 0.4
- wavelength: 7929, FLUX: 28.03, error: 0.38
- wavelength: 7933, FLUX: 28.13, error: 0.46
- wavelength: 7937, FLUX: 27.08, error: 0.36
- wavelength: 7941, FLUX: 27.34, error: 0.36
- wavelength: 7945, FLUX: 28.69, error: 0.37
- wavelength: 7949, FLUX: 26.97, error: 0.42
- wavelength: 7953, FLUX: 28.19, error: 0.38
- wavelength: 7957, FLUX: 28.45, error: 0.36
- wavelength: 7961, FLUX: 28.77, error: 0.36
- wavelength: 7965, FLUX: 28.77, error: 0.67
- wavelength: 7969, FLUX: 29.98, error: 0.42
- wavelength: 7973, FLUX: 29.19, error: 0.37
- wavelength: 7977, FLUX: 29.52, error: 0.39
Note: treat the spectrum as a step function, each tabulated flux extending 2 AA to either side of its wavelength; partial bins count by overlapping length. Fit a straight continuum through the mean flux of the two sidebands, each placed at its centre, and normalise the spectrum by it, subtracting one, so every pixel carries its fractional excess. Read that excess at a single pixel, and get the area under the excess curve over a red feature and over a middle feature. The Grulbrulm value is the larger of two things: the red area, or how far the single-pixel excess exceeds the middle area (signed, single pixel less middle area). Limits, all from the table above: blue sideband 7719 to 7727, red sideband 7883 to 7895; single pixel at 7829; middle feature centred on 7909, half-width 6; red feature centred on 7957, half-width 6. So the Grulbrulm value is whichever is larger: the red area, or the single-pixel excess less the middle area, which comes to 0.48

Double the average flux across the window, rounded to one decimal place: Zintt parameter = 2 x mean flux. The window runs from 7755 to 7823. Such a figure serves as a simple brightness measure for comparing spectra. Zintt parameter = 48.5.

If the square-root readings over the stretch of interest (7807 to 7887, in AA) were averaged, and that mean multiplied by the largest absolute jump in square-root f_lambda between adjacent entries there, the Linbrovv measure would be 1.04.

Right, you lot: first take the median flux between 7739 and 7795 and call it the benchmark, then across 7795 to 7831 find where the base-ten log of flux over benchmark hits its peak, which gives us 7817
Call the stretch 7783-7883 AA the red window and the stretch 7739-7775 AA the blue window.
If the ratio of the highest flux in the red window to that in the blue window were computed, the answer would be 1.06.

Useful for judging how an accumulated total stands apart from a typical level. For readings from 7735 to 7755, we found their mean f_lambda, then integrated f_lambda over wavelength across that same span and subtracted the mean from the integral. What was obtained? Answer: 457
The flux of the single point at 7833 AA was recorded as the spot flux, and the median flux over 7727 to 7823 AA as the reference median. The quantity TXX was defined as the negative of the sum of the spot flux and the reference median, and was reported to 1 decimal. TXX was -48.2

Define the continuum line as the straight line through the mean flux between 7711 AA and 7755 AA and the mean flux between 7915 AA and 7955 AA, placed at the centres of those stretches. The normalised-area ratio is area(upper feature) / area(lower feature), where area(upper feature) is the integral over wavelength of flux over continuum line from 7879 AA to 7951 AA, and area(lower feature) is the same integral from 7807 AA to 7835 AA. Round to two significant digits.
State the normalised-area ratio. 2.6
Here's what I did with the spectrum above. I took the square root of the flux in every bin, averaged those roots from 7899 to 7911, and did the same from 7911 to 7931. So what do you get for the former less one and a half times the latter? -2.62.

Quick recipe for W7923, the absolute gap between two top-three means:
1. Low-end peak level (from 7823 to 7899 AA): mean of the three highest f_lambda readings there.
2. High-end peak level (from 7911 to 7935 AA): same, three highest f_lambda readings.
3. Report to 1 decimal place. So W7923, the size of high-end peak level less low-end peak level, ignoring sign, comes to 0.4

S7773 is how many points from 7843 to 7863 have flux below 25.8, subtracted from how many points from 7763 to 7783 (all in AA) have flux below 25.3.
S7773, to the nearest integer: 1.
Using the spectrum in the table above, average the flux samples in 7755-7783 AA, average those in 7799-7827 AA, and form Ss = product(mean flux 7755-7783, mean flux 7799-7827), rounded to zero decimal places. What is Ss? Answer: 601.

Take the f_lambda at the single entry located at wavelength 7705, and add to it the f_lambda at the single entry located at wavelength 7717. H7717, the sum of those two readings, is 45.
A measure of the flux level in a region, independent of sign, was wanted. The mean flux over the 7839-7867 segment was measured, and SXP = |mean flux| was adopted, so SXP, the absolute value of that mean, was 25.3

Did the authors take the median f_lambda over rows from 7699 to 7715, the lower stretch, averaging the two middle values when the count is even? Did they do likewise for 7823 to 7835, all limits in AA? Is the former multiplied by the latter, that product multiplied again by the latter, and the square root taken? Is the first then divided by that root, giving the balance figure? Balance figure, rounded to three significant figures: 0.196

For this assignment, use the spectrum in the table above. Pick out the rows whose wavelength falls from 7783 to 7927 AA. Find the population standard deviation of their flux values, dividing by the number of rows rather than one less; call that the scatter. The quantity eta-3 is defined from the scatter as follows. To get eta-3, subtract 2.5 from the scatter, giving -1.1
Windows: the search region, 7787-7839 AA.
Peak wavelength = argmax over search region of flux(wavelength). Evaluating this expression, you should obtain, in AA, 7817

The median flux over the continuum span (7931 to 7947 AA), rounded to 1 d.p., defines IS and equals 27.7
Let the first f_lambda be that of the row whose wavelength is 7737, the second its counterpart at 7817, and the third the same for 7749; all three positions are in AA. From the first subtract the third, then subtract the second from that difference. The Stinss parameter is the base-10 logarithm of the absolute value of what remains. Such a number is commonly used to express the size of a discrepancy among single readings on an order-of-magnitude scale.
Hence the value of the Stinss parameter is 1.37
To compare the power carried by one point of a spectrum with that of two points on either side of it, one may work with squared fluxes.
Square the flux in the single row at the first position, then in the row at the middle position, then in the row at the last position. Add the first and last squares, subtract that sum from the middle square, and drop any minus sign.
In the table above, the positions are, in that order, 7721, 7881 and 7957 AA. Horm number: 666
